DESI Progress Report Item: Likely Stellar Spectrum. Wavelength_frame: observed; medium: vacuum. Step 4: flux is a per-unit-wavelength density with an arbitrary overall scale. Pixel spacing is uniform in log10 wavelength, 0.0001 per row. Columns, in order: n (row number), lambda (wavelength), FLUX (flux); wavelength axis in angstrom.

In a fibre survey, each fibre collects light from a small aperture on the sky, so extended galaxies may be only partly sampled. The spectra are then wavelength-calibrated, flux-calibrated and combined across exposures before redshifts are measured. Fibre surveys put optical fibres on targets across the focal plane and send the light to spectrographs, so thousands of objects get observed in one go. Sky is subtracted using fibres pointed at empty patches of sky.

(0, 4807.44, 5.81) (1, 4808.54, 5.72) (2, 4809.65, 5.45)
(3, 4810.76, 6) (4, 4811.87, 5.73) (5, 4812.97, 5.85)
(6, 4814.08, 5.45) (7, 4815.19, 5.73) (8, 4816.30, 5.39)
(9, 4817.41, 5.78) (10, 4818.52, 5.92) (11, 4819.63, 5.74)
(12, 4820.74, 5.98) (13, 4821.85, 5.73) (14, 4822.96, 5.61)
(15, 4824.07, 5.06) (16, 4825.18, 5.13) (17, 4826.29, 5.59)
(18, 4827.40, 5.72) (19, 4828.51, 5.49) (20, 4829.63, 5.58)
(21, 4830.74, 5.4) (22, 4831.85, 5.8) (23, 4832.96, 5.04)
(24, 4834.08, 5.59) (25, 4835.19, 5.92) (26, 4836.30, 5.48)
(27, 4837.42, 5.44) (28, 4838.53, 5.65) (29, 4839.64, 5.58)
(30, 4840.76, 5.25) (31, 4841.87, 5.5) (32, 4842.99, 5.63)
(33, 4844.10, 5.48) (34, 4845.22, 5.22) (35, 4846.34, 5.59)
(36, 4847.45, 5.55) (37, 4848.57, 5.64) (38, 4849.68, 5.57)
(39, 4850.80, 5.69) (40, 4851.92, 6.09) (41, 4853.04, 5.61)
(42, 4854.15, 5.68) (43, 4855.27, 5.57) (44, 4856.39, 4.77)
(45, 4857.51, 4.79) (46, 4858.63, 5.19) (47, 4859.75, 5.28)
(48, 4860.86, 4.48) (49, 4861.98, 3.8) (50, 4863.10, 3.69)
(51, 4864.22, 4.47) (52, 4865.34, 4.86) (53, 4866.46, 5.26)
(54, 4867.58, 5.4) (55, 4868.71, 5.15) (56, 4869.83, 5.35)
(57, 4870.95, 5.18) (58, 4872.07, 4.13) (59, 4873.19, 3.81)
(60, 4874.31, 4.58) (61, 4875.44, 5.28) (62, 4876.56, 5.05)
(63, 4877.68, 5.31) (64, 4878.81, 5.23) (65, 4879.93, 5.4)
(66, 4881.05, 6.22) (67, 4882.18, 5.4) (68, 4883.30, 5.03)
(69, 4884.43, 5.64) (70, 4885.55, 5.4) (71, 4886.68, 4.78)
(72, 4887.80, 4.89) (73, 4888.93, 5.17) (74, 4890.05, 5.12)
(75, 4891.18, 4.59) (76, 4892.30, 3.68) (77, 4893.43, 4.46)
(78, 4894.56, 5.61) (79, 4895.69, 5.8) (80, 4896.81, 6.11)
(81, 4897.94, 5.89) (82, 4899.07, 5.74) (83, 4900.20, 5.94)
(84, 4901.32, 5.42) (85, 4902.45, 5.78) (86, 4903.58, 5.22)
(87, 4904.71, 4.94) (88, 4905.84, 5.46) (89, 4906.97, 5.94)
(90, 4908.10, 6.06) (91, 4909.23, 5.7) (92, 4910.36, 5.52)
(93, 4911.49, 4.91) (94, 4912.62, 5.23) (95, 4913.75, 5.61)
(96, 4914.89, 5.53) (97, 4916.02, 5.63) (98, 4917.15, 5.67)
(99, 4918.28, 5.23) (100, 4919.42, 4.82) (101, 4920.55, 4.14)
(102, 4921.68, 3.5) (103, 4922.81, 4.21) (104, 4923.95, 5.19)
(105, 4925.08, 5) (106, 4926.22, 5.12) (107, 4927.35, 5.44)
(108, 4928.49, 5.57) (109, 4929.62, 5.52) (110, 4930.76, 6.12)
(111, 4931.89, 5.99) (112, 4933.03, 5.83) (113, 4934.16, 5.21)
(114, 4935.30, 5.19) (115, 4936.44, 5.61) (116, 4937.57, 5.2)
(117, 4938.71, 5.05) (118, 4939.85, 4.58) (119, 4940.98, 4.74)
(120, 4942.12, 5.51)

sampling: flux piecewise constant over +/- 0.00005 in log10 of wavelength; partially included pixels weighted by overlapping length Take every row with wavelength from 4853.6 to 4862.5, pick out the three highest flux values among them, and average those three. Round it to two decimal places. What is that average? 5.51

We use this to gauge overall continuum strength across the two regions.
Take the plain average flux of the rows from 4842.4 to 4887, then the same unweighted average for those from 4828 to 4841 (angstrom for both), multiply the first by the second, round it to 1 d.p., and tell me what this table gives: 28.5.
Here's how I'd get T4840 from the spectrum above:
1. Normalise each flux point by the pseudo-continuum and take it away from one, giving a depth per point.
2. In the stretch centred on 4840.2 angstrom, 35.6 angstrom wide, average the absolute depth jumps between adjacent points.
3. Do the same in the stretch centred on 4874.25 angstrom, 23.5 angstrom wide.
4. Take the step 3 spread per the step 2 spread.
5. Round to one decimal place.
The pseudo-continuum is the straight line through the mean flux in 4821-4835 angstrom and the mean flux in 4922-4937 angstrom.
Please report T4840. 1.7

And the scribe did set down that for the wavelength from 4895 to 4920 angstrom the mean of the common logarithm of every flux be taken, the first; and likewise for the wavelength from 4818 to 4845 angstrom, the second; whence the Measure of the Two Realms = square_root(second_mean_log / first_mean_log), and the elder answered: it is 1.00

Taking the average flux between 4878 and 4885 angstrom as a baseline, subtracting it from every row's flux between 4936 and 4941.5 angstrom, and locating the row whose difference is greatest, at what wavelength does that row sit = 4936.44 angstrom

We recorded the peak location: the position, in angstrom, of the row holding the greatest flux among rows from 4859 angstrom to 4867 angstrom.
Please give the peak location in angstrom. 4859.75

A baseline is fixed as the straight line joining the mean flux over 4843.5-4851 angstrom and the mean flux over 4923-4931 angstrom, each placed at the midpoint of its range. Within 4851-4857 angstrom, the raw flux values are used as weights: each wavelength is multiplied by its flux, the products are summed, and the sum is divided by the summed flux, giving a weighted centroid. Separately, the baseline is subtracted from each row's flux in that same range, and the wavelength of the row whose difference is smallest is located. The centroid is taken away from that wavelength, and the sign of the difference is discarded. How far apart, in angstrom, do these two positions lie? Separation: 2.3 angstrom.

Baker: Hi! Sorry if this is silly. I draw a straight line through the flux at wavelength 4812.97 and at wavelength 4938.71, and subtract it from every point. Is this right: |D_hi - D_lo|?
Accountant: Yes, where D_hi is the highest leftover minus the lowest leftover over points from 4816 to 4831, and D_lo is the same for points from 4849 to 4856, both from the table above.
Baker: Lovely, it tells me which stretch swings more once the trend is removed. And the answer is 0.36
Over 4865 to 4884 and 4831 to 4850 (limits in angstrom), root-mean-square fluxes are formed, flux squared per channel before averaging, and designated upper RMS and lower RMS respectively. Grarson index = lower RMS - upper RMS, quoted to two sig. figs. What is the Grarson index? 0.41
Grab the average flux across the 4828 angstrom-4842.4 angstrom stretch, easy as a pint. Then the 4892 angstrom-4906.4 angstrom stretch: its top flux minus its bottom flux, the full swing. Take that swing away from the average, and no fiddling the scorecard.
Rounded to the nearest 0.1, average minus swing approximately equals 3.1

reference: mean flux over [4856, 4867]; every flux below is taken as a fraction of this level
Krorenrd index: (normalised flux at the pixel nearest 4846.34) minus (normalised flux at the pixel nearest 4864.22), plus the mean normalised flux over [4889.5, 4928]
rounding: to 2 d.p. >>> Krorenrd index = 1.37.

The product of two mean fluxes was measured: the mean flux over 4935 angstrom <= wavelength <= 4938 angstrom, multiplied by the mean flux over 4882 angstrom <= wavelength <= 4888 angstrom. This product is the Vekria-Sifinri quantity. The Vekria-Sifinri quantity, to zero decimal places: 28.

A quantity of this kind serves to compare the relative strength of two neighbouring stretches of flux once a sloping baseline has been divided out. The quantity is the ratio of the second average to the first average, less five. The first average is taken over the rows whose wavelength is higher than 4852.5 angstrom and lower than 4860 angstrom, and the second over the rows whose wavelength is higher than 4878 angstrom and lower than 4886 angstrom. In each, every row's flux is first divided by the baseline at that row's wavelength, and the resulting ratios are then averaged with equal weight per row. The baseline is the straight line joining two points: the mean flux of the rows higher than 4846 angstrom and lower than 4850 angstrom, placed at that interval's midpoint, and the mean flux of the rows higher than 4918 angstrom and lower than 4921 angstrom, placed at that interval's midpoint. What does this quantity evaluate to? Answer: -3.90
